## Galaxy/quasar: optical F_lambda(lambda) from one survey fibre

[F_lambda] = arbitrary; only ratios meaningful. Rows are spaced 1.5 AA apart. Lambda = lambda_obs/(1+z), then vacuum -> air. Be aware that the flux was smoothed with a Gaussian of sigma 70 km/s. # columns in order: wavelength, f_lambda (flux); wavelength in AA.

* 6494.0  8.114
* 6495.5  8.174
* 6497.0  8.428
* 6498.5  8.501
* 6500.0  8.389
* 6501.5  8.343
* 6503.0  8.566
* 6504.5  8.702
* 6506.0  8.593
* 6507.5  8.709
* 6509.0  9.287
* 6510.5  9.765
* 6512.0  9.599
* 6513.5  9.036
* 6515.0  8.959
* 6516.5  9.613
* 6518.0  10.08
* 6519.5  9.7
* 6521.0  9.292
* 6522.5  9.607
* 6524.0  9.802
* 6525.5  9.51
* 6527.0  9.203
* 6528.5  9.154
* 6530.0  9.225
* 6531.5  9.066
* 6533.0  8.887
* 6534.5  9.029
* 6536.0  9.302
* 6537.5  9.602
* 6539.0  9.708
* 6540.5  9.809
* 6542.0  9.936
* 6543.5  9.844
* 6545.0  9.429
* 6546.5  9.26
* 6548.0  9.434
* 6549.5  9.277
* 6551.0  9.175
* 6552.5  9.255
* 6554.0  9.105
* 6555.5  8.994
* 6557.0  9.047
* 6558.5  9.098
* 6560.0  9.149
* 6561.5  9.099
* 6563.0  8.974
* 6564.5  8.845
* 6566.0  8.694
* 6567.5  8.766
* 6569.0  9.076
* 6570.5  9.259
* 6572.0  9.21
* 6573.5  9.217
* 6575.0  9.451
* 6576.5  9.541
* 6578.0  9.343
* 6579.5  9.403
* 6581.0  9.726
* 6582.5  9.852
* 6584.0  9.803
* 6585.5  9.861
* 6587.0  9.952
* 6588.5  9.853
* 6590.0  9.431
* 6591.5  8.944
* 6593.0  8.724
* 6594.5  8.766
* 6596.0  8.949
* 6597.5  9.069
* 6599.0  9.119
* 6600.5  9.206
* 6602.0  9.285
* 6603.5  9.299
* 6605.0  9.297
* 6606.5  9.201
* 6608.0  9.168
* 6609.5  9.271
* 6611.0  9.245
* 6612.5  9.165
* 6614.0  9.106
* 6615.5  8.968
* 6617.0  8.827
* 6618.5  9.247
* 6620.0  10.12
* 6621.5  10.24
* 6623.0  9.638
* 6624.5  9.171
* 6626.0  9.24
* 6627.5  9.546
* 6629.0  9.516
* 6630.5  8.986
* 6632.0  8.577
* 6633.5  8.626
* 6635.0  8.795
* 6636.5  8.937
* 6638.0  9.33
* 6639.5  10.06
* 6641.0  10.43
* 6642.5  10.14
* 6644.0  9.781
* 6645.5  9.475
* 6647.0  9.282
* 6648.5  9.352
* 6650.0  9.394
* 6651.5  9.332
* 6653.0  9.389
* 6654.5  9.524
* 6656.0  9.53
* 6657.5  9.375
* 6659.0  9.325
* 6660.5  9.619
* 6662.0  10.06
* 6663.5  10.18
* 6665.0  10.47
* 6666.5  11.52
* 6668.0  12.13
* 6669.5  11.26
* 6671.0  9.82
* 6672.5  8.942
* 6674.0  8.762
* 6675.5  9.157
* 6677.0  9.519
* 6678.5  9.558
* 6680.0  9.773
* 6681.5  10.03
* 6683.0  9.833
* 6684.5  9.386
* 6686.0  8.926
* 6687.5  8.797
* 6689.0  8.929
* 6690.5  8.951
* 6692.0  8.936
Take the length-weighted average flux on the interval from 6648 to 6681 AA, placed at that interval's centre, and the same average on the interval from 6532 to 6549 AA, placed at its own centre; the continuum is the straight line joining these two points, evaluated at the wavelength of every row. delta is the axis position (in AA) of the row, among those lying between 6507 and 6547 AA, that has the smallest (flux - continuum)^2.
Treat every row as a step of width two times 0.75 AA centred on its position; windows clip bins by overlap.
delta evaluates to 6545.0 AA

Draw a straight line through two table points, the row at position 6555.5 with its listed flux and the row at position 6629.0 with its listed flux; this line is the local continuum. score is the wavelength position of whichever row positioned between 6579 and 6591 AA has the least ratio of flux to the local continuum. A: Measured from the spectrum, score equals 6590.0 AA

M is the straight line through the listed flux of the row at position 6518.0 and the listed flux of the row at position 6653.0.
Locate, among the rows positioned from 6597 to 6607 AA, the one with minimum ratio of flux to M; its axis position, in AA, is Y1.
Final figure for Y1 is 6597.5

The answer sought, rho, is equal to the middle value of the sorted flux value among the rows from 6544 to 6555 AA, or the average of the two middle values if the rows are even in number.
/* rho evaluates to 9.3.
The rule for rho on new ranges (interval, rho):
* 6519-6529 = 9.5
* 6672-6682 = 9.5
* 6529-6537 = 9.1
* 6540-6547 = 9.8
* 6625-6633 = 9.2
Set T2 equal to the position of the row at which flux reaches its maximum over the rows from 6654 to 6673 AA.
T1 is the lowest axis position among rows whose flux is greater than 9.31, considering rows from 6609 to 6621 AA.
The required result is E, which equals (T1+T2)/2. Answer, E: 6644.0 AA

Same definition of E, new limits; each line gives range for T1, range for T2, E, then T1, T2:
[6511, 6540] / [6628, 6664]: 6576.5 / 6512.0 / 6641.0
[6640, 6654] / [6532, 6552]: 6591.5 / 6641.0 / 6542.0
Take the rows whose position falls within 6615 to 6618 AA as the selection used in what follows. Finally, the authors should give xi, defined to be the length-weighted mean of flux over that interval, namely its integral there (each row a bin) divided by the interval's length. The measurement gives 8.9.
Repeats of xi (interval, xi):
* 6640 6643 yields 10.3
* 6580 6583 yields 9.8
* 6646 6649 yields 9.3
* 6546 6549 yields 9.3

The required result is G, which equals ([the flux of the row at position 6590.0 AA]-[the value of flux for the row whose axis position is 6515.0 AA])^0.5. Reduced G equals 0.69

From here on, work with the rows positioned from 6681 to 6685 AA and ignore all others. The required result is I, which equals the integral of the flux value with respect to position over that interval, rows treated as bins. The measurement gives 39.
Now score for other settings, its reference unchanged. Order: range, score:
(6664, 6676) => 6674.0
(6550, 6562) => 6555.5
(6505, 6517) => 6506.0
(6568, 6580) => 6569.0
